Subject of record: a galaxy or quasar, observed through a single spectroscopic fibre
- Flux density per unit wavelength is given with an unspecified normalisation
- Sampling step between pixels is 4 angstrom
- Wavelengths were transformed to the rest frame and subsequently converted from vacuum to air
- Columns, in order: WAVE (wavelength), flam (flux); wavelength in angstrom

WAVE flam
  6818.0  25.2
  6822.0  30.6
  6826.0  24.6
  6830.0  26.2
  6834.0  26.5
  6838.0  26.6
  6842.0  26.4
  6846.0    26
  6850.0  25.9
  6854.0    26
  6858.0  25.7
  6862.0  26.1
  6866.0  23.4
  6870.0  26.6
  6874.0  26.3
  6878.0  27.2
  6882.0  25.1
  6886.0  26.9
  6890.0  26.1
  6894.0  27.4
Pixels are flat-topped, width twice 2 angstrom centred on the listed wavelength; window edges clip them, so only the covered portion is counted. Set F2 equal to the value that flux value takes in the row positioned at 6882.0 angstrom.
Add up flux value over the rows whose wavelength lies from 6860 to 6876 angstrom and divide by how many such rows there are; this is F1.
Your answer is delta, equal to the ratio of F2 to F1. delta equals 0.98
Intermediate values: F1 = 25.6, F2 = 25.1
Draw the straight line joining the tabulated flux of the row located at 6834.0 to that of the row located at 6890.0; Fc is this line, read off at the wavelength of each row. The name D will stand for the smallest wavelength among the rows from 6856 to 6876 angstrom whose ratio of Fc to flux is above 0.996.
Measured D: 6858.0 angstrom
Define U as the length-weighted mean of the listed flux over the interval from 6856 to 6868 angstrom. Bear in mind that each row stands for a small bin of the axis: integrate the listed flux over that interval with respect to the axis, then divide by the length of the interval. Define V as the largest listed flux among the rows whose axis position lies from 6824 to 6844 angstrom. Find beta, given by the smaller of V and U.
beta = 25.1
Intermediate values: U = 25.1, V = 26.6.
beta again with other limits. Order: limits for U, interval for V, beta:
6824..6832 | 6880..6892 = 25.4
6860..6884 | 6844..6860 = 25.8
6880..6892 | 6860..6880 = 26.0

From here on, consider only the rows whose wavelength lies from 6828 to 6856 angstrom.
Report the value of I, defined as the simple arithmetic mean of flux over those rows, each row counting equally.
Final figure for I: 26.2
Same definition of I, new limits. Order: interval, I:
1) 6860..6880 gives 25.9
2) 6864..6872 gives 25.0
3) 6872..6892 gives 26.3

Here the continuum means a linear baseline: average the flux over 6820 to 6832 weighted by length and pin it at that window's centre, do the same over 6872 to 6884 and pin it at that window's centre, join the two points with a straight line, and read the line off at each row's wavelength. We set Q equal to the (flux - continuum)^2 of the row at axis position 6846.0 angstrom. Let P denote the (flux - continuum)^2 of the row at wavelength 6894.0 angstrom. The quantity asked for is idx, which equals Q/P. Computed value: 0.3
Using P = 2.2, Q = 0.6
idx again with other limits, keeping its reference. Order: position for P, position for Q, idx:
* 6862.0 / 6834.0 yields 1.6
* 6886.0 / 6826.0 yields 9.0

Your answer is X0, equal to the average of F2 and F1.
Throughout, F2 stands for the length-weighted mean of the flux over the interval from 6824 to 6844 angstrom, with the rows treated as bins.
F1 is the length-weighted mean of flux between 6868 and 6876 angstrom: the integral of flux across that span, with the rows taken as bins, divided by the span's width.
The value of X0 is 26.3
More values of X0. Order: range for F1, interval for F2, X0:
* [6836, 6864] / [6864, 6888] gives 26.0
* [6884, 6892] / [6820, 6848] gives 26.6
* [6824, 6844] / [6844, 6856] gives 26.0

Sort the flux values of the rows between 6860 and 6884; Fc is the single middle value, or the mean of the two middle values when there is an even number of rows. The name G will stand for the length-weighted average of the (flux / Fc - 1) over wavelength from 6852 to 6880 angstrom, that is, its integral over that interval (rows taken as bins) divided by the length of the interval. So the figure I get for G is -0.011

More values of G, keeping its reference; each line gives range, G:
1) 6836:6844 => 0.011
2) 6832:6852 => 0.003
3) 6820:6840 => 0.027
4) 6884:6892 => 0.011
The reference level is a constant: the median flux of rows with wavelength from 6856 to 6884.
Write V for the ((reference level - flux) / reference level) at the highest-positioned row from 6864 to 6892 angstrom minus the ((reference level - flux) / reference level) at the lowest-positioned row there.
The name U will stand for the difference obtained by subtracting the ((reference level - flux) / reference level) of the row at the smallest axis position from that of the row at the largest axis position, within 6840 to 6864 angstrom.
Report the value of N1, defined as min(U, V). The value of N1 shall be -0.103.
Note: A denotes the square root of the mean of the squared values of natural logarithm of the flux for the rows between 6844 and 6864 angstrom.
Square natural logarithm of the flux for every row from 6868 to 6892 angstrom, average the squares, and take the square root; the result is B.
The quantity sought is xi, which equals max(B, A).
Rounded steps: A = 3.26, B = 3.27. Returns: 3.27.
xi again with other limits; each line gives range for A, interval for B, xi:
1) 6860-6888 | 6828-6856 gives 3.27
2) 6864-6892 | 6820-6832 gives 3.30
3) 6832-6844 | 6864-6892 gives 3.28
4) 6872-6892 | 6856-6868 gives 3.27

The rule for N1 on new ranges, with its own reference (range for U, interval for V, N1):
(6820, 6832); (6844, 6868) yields 0.100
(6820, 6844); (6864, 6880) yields -0.146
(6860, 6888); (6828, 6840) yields -0.031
